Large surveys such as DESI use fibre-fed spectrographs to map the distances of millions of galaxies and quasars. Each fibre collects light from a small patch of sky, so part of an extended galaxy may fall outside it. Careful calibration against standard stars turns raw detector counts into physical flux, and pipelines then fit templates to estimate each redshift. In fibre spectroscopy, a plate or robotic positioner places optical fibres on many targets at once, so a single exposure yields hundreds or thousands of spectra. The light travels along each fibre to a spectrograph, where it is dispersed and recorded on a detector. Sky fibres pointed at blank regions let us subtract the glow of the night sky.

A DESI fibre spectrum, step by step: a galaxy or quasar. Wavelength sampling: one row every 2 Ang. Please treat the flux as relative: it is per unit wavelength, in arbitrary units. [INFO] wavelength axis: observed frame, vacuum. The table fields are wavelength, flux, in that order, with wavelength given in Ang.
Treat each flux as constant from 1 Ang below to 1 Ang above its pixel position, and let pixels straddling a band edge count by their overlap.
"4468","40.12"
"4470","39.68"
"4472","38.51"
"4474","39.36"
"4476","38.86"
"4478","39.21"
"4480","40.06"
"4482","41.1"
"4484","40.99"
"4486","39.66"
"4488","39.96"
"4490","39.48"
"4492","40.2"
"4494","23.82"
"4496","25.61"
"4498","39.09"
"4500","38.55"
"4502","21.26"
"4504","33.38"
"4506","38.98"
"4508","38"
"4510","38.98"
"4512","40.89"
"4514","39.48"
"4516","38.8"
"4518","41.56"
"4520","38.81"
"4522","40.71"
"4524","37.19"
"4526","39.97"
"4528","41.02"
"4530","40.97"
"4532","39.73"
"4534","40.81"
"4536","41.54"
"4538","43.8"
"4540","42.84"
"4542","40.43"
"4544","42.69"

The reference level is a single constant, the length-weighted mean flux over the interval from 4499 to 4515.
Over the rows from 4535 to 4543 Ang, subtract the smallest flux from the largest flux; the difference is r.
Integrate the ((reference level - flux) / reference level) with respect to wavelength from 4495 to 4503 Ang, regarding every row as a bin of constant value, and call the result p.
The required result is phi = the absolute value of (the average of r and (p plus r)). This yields 3.9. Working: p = 1.1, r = 3.4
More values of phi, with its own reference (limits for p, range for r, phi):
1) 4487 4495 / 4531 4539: 4.1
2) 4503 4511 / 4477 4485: 1.8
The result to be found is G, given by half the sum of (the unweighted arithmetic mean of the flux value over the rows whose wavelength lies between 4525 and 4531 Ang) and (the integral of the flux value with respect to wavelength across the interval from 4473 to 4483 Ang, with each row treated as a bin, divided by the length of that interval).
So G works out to 40.2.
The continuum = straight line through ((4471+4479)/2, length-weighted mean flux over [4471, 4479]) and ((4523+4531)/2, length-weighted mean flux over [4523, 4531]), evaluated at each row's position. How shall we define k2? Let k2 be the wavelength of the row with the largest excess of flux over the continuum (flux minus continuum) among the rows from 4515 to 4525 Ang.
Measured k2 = 4518 Ang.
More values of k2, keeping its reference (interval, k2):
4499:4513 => 4512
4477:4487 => 4482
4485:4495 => 4492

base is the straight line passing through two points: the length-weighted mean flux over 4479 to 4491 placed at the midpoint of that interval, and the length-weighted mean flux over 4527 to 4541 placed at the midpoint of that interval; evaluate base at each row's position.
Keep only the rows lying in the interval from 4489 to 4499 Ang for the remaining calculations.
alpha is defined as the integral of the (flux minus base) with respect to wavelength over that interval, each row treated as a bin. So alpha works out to -68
